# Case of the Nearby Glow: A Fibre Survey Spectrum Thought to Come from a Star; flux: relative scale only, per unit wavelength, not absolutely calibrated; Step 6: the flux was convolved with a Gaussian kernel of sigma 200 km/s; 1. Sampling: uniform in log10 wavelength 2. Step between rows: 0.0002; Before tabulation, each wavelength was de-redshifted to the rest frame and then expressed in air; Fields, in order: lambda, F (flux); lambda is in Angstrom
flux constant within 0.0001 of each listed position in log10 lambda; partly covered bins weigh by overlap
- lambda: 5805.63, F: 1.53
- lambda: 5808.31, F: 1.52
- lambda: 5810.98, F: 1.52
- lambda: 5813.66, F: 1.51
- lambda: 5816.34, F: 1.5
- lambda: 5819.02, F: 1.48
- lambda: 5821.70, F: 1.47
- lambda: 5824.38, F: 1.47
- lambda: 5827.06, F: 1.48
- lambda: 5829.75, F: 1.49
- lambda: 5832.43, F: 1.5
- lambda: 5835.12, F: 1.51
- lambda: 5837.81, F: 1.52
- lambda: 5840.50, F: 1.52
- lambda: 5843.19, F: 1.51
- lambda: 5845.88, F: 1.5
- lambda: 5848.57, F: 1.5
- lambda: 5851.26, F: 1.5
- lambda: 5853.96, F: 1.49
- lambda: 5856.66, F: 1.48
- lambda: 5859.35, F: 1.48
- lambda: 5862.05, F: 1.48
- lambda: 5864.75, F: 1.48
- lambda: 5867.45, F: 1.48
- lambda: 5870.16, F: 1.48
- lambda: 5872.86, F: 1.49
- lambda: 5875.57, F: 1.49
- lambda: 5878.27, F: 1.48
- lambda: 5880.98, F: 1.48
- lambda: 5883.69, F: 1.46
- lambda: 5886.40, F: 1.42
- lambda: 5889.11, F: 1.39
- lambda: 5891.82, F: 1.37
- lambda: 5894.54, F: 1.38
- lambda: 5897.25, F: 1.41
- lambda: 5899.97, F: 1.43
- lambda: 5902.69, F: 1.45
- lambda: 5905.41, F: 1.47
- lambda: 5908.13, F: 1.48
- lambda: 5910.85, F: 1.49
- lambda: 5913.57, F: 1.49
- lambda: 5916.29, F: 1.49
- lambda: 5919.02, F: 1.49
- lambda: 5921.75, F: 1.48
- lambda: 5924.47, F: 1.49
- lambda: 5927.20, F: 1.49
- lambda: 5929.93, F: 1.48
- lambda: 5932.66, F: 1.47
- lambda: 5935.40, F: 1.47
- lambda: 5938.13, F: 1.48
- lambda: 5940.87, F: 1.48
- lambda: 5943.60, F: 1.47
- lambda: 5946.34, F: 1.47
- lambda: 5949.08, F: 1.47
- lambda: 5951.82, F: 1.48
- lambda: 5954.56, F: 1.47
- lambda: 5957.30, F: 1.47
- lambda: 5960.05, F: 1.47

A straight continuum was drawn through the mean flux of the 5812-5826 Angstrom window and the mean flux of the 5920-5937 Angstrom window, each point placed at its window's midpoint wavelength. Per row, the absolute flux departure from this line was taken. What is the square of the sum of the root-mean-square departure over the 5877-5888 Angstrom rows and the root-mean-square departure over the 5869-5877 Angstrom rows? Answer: 0.0015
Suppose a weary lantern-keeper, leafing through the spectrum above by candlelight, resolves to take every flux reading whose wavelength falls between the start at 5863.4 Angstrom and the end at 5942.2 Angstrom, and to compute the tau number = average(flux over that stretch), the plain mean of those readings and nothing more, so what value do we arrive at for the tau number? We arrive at 1.46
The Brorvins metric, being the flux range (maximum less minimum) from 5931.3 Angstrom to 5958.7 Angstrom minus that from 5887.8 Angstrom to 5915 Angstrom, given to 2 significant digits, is -0.11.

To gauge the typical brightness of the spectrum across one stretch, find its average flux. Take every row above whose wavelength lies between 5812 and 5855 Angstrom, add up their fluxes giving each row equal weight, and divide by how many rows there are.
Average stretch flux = 1.50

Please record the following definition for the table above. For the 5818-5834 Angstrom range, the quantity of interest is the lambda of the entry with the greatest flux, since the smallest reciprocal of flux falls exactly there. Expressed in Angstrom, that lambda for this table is 5832.43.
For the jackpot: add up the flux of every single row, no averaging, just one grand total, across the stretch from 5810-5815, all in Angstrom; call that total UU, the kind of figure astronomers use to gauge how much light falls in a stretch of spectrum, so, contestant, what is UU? 3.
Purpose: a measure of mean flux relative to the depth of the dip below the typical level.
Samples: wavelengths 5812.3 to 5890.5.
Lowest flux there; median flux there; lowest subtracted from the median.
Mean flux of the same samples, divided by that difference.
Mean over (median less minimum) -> 16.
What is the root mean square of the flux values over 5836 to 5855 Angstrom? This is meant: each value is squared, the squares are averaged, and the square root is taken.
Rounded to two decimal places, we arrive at 1.51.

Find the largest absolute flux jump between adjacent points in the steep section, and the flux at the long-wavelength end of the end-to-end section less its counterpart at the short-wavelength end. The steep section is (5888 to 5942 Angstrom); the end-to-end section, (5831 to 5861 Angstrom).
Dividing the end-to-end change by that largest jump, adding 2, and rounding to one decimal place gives 1.3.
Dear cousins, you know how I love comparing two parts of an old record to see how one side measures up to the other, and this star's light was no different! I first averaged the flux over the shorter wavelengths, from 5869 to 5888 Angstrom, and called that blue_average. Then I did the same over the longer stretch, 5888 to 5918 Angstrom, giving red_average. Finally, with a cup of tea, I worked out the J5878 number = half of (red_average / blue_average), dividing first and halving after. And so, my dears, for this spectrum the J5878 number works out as 0.490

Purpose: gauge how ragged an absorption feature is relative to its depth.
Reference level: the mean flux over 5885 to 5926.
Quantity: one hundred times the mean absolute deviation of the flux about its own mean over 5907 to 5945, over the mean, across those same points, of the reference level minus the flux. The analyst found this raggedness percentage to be -20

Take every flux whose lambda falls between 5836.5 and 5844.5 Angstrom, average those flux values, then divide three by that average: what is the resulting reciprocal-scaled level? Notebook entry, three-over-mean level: 1.98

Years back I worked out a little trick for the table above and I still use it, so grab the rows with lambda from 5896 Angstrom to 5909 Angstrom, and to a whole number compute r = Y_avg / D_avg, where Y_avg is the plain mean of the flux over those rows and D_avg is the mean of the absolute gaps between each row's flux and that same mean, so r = 65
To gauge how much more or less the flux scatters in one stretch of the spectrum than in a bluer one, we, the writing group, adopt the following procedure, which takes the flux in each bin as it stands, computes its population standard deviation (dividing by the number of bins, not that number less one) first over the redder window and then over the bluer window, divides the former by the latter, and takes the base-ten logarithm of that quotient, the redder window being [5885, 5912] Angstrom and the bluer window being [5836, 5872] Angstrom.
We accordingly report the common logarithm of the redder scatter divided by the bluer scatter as 0.43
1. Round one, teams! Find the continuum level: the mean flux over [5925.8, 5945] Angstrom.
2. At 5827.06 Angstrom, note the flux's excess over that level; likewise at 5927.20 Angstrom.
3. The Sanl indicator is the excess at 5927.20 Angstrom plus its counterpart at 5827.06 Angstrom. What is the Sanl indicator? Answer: 0.016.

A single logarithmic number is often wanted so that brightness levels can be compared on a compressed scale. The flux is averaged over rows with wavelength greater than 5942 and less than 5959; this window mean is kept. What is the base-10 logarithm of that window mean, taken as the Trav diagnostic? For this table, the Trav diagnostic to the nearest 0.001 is 0.168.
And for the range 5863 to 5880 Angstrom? 0.171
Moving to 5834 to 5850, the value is 0.179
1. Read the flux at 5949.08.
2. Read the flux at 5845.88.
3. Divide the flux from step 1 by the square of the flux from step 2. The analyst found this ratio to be 0.653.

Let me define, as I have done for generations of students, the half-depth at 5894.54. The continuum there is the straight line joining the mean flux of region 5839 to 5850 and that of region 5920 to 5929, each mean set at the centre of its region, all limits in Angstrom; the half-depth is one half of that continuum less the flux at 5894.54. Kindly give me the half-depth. 0.06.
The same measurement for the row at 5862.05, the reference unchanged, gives 0.01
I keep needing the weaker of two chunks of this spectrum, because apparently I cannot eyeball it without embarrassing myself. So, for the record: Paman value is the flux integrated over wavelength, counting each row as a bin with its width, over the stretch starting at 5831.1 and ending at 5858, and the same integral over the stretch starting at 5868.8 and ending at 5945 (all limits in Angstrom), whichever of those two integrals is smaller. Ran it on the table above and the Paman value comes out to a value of 40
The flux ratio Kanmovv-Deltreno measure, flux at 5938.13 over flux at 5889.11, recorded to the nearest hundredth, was 1.06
